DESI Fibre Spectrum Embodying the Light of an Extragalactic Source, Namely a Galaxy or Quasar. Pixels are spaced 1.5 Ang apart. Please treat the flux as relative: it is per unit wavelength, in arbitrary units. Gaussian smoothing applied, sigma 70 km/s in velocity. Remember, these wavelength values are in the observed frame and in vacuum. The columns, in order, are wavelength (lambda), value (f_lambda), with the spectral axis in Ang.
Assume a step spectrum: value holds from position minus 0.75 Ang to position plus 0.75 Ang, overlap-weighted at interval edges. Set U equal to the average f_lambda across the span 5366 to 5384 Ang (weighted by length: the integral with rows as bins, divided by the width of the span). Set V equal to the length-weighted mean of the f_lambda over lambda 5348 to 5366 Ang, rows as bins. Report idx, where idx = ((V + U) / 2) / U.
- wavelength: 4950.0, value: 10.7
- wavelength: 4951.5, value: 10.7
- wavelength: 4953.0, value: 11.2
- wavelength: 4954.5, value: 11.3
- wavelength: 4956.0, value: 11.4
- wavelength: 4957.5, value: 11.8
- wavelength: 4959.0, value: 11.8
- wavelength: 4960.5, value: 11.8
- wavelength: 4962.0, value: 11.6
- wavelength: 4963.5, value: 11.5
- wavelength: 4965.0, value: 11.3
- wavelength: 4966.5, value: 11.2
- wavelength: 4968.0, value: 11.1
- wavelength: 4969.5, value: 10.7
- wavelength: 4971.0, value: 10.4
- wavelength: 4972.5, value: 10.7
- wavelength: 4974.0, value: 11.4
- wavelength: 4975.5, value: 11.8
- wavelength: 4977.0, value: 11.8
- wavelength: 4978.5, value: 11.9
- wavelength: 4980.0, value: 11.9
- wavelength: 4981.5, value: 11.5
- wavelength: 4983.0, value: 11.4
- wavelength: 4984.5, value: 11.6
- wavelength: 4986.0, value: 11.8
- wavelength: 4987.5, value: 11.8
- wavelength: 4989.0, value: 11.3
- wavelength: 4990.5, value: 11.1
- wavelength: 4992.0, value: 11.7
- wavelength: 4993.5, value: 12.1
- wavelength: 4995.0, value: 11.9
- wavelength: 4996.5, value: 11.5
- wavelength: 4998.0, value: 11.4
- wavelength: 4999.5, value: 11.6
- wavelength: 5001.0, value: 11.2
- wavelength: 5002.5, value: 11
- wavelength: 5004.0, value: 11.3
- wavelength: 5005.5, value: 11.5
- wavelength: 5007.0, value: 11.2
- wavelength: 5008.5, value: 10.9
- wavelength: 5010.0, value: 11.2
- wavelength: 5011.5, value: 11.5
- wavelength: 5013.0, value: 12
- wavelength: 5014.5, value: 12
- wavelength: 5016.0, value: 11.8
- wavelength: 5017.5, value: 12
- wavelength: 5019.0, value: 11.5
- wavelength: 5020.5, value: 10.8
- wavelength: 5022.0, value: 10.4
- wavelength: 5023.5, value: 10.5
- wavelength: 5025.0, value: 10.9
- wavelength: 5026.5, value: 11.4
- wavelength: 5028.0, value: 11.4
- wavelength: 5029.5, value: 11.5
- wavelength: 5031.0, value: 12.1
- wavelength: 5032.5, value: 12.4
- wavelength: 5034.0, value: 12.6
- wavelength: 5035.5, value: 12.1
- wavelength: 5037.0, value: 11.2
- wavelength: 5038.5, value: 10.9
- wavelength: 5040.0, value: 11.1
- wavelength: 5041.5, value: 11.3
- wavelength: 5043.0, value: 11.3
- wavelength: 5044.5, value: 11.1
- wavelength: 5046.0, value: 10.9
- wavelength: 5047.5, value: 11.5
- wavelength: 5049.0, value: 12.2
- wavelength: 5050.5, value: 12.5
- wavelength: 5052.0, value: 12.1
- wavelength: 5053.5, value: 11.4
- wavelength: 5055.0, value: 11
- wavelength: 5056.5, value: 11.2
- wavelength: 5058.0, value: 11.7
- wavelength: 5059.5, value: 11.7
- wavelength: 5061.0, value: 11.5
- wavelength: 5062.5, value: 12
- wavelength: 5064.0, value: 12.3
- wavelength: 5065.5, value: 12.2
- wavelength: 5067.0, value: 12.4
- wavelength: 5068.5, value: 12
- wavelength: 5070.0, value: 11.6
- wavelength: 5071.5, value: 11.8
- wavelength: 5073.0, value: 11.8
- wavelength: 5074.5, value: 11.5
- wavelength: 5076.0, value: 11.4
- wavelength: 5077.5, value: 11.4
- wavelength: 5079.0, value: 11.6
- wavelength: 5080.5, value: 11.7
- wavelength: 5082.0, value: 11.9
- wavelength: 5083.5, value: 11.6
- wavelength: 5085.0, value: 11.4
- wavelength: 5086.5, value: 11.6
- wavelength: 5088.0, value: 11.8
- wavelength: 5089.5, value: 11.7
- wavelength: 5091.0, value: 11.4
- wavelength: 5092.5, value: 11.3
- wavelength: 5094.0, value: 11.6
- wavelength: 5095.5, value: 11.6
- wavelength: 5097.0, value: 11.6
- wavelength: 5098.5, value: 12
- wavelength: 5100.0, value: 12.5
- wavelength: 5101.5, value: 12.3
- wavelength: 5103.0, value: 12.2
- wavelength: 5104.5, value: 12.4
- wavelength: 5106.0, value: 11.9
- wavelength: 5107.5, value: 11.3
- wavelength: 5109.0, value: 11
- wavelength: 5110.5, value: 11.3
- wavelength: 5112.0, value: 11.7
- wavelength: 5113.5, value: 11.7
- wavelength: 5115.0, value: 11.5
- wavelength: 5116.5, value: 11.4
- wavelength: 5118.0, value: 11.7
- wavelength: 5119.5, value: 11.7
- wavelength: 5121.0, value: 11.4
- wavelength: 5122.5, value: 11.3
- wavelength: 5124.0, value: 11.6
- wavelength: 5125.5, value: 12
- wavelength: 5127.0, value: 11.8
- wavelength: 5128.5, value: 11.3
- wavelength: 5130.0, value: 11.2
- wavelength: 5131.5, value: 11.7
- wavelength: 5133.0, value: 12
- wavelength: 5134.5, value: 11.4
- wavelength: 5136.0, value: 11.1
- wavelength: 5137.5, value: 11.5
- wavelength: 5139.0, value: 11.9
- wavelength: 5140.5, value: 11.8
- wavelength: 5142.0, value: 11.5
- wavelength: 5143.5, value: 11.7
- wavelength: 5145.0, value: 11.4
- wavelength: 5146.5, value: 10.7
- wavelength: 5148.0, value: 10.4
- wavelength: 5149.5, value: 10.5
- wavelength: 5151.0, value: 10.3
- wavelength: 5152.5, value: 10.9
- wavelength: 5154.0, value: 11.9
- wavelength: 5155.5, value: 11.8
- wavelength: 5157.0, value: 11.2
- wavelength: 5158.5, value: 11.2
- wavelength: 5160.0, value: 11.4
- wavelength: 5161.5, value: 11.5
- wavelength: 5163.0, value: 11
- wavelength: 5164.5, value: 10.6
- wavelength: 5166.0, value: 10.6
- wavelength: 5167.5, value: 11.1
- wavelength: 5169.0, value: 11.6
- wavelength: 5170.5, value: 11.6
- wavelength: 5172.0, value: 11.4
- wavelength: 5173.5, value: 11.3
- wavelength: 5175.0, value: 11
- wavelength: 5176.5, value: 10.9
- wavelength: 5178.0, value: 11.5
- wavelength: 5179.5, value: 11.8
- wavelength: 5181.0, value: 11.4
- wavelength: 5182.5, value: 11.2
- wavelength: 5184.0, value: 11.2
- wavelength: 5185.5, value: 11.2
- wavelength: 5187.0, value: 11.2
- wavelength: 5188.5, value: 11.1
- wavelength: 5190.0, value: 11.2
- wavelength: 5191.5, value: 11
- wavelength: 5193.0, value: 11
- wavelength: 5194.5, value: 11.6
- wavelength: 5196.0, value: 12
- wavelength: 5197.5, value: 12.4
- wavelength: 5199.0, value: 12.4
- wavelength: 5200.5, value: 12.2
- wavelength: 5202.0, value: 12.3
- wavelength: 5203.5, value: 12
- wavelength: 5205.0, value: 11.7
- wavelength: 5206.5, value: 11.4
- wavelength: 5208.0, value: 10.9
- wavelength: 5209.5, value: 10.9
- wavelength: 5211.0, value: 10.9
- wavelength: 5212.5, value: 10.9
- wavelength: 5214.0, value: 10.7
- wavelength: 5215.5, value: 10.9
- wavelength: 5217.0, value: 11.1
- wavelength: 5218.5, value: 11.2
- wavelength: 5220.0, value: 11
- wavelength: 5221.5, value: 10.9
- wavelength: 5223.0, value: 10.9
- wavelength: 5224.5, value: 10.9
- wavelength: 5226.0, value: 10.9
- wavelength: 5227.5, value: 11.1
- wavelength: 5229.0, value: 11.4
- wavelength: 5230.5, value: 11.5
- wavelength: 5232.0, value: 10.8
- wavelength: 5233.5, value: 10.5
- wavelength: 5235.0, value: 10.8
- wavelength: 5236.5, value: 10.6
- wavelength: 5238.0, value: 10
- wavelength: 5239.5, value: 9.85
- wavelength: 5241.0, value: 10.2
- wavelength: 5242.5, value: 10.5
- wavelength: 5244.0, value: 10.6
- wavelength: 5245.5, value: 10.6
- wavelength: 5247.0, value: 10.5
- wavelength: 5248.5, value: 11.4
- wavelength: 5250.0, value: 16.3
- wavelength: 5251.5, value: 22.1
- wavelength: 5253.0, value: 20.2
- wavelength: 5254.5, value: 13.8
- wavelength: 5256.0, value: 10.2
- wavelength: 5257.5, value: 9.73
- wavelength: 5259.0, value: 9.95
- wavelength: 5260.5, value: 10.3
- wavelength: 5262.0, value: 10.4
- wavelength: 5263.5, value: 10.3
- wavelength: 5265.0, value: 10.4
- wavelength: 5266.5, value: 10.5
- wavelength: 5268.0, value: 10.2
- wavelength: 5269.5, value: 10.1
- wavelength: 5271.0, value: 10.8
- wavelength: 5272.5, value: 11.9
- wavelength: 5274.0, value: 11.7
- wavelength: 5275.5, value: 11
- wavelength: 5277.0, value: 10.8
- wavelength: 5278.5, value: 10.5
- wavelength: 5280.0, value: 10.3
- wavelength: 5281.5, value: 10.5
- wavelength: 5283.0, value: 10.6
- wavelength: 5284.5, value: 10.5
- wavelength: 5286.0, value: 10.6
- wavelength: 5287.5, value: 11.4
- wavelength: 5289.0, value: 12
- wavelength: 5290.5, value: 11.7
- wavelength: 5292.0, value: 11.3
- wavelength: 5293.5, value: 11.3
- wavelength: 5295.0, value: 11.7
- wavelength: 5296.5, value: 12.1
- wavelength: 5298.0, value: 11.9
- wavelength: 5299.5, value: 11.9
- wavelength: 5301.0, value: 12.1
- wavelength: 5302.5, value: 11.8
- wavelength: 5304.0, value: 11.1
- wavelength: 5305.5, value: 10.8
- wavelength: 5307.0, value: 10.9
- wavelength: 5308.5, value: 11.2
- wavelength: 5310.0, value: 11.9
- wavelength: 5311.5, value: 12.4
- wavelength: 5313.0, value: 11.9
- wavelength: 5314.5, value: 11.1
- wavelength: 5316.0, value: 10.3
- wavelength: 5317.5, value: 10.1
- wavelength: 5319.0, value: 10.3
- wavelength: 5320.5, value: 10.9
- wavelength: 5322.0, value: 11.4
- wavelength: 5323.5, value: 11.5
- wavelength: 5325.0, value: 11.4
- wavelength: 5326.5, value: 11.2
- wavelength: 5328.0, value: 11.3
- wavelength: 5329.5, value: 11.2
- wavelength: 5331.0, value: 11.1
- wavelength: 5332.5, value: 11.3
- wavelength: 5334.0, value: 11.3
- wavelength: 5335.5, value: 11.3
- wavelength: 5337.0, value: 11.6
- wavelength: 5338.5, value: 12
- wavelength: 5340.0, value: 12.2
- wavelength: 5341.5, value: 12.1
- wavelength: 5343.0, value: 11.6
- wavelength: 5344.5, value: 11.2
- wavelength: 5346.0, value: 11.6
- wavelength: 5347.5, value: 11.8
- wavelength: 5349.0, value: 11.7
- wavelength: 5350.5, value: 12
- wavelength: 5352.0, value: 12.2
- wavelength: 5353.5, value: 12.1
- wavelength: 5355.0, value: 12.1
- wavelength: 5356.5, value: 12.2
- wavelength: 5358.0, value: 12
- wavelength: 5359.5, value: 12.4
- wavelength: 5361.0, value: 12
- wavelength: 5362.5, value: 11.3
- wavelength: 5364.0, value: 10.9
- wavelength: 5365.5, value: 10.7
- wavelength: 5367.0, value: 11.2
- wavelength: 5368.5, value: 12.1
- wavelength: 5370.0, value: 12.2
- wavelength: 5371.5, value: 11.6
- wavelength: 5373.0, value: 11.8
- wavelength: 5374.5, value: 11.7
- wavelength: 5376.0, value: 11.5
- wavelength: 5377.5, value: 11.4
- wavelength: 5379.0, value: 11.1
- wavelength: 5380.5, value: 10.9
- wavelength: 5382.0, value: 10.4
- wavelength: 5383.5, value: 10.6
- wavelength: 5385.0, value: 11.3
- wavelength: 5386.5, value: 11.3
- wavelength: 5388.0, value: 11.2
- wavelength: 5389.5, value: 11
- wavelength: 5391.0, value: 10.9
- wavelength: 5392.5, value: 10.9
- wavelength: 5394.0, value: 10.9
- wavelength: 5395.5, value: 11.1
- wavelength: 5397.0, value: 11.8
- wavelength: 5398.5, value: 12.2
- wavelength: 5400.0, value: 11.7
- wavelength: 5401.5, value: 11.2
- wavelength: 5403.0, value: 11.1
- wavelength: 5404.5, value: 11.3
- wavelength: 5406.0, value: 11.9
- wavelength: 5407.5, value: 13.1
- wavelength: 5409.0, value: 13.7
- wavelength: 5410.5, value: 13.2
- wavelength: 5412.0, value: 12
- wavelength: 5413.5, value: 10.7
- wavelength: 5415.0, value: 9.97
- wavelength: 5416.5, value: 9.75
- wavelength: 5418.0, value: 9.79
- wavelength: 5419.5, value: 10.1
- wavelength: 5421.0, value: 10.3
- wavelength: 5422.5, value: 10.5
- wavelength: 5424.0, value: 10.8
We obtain 1.02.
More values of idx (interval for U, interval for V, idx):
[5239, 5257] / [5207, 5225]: 0.92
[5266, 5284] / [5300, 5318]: 1.03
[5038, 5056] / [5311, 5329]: 0.99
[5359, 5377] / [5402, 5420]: 0.99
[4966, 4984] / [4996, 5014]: 1.00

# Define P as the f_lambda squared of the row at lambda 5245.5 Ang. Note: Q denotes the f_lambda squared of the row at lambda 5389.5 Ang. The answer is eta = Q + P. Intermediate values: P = 112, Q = 121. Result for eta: 233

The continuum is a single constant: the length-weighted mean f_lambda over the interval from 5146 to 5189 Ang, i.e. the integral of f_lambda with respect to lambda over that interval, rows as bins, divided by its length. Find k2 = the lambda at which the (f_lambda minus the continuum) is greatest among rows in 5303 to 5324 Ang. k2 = 5311.5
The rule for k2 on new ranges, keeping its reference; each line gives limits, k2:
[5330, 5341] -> 5340.0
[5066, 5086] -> 5067.0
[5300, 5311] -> 5301.0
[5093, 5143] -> 5100.0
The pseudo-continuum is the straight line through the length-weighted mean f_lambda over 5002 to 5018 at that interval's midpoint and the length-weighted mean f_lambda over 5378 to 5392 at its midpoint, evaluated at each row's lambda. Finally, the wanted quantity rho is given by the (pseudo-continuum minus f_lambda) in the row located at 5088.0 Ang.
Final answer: -0.4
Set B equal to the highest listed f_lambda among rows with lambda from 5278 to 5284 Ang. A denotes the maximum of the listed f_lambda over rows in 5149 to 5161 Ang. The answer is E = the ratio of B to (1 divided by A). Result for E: 126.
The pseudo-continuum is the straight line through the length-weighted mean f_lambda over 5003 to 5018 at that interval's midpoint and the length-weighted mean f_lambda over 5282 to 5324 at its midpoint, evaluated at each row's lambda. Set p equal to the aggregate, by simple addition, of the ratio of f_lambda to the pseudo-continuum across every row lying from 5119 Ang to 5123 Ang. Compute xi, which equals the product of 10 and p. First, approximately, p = 3.01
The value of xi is 30.1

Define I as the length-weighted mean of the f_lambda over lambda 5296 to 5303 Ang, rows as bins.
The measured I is 12.0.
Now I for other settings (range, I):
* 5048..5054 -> 12.1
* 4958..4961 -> 11.8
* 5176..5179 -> 11.3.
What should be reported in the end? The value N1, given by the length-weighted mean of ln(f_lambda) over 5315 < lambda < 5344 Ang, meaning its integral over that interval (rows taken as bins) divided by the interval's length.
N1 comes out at 2.42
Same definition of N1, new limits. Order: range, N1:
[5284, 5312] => 2.44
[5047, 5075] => 2.47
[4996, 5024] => 2.43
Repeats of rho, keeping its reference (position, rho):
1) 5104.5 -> -1.0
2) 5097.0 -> -0.2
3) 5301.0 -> -1.0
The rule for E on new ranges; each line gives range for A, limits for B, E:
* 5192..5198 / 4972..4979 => 148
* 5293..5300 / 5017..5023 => 145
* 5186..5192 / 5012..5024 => 134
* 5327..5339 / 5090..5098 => 139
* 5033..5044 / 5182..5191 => 141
